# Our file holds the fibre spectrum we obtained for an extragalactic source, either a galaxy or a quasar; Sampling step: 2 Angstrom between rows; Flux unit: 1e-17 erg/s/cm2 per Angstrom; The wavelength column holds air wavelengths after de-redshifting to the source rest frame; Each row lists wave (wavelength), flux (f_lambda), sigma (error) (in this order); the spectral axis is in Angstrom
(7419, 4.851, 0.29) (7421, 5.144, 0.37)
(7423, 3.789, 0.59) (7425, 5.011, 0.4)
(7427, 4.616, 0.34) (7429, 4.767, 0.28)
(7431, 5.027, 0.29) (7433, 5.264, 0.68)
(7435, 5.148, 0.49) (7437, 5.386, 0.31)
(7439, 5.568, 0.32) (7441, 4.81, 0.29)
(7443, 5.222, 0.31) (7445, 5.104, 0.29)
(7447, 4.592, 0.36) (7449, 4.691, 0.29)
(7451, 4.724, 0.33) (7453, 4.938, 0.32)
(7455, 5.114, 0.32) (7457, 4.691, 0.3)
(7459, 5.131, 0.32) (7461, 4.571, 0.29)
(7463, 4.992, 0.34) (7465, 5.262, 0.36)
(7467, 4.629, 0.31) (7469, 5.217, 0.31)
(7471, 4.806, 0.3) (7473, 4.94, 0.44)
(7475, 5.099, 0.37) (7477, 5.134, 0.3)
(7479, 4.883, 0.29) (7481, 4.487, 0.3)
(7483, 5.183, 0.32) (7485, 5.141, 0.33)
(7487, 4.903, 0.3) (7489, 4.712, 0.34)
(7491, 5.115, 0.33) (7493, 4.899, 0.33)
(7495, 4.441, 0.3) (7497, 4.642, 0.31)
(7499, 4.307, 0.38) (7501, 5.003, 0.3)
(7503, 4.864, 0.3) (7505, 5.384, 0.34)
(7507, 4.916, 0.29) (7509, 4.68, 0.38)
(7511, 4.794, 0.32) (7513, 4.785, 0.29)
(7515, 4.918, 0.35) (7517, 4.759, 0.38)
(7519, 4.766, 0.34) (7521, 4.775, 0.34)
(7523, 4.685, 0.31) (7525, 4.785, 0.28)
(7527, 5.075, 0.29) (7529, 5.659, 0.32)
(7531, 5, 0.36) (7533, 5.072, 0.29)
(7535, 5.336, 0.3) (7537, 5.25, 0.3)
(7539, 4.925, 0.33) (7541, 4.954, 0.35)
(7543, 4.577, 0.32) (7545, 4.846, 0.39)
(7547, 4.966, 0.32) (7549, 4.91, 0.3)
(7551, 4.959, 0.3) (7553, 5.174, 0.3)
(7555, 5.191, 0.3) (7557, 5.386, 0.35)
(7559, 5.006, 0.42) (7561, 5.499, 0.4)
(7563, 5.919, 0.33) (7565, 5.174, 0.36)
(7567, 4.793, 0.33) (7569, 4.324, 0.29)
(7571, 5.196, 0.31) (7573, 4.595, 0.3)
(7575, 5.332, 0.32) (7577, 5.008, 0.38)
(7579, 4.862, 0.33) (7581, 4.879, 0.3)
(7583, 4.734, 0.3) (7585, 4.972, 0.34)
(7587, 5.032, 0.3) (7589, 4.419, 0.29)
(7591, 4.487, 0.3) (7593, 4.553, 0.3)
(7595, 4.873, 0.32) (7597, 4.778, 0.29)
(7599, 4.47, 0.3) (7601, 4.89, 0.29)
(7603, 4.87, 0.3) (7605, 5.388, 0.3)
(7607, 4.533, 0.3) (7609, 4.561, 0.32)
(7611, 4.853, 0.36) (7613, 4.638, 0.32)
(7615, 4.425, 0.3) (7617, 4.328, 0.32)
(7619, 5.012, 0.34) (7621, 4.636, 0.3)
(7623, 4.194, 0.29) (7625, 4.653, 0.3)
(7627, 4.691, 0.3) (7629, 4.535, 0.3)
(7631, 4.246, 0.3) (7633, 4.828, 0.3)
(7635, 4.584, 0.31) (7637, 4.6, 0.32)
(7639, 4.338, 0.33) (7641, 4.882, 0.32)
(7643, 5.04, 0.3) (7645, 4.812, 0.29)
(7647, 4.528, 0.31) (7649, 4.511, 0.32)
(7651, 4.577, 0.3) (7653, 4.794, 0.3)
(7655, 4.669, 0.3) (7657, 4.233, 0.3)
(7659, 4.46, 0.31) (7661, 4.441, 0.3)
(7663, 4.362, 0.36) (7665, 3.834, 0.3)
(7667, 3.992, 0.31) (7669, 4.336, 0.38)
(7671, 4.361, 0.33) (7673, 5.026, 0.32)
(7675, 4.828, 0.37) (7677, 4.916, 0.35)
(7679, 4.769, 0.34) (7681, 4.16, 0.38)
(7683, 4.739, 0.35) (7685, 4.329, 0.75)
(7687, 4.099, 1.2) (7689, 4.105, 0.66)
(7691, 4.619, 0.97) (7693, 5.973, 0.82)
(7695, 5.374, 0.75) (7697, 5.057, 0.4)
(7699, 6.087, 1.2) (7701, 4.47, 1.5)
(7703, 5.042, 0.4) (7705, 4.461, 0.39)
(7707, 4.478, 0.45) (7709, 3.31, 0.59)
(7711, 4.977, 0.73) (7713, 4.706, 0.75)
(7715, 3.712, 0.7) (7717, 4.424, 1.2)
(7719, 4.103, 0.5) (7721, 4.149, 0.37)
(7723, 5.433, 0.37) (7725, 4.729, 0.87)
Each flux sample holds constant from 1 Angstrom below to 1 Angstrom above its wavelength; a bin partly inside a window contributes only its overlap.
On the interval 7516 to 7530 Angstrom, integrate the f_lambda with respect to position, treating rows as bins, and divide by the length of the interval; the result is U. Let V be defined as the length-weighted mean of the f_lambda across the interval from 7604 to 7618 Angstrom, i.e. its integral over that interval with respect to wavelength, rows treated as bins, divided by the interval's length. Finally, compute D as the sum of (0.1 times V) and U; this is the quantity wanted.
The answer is 5.4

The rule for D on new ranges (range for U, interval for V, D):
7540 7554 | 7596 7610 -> 5.4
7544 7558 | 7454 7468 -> 5.6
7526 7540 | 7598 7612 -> 5.7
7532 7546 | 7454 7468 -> 5.5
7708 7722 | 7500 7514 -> 4.7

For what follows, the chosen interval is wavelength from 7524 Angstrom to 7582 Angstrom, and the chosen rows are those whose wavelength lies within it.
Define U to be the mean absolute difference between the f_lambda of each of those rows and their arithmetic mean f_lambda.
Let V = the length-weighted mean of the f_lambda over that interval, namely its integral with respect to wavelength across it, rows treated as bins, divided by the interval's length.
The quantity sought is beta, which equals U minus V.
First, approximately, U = 0.24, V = 5.1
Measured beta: -4.81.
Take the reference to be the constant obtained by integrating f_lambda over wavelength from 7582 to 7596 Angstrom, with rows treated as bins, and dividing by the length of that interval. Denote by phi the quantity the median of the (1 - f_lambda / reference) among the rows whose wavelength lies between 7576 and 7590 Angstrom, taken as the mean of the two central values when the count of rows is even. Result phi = -0.033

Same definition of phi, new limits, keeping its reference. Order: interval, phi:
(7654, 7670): 0.079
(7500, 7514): -0.030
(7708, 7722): 0.122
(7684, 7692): 0.107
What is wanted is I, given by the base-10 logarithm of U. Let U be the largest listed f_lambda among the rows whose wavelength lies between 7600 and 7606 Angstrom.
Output 0.731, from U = 5.388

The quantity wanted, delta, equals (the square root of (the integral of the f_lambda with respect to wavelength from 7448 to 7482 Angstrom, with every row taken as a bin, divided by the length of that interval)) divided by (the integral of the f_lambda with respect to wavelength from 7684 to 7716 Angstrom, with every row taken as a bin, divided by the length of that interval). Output 0.474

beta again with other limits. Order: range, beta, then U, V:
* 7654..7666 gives -4.13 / 0.20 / 4.3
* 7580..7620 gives -4.51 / 0.22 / 4.7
